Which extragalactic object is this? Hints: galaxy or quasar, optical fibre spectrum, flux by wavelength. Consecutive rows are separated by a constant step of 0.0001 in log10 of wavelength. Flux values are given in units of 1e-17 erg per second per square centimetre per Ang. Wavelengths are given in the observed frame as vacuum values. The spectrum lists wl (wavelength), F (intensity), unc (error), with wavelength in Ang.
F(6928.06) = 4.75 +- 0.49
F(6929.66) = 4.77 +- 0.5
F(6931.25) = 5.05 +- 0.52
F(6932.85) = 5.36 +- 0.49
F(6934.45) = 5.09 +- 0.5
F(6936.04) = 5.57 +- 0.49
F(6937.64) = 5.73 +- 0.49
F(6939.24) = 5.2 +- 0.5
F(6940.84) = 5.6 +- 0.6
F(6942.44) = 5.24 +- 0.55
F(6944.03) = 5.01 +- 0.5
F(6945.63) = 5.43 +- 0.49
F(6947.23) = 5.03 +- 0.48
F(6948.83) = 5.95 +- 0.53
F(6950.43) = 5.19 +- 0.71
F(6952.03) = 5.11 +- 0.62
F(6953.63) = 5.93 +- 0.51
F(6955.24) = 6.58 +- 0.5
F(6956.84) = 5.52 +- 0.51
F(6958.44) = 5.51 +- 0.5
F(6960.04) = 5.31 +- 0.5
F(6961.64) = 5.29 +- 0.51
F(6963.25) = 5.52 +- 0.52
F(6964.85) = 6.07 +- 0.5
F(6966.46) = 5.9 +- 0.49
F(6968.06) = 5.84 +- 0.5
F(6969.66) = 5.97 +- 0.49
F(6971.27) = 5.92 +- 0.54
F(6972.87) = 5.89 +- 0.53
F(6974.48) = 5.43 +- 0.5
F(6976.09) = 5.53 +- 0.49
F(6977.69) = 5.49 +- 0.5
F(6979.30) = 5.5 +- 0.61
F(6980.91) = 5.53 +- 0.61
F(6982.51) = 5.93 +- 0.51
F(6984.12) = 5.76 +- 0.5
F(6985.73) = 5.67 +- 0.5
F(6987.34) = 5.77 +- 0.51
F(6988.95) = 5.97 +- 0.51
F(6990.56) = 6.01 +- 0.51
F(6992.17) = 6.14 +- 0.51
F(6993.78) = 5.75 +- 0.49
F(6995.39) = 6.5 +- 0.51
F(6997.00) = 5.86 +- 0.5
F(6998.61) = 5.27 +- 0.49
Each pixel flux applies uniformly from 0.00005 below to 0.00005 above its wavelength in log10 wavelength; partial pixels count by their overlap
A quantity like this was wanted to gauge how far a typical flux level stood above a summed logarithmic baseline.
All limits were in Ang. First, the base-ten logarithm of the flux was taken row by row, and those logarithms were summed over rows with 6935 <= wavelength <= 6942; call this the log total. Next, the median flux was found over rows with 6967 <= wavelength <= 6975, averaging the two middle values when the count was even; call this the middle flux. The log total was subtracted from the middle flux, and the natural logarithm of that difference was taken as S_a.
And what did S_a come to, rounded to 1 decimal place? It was 1.1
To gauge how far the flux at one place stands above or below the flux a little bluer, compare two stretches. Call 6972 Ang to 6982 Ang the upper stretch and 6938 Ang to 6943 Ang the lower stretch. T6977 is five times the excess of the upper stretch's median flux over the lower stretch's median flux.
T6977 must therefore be 1.4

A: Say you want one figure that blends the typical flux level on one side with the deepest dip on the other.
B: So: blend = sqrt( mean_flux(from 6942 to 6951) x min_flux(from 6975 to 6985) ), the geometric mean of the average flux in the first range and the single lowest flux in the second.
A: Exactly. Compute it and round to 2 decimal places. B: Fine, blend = 5.40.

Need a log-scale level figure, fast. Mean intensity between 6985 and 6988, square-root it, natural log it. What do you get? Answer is 0.872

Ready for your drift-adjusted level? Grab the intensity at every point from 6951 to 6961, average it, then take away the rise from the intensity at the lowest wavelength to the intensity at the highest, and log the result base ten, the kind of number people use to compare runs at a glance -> 0.74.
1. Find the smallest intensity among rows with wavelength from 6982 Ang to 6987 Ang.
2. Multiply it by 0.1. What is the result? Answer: 0.57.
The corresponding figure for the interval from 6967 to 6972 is 0.58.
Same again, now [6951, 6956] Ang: 0.51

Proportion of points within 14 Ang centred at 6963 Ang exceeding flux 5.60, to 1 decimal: 0.4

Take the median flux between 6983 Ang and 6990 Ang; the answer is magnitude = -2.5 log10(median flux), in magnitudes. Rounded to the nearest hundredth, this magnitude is -1.90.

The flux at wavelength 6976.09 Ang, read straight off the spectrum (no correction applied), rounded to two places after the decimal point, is 5.53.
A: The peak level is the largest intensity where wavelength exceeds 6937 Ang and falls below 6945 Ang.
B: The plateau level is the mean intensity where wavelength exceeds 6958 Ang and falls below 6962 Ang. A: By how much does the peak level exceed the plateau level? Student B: 0.36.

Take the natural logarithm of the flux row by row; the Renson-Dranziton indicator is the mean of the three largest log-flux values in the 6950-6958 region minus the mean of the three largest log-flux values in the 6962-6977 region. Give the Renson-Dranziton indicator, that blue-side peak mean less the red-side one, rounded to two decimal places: 0.00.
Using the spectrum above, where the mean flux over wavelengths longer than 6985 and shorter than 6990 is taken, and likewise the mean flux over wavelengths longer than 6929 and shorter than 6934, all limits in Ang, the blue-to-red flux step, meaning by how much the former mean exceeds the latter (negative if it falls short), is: 0.74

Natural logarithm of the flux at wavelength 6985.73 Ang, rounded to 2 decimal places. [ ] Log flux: 1.74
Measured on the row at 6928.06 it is 1.56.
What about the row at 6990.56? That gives 1.79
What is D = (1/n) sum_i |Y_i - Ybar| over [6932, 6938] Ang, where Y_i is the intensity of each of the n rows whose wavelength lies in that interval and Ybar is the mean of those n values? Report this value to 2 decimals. 0.21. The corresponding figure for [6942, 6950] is 0.29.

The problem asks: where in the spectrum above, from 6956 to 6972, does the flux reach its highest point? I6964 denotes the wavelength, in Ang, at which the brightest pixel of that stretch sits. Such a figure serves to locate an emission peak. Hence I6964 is 6964.85 Ang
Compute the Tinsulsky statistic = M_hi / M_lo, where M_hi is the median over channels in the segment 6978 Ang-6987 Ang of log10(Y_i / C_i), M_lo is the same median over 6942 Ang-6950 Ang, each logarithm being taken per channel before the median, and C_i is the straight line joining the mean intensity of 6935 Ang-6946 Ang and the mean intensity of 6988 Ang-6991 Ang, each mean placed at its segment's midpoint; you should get 1.4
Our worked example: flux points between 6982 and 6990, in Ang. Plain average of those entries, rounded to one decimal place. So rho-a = 5.8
